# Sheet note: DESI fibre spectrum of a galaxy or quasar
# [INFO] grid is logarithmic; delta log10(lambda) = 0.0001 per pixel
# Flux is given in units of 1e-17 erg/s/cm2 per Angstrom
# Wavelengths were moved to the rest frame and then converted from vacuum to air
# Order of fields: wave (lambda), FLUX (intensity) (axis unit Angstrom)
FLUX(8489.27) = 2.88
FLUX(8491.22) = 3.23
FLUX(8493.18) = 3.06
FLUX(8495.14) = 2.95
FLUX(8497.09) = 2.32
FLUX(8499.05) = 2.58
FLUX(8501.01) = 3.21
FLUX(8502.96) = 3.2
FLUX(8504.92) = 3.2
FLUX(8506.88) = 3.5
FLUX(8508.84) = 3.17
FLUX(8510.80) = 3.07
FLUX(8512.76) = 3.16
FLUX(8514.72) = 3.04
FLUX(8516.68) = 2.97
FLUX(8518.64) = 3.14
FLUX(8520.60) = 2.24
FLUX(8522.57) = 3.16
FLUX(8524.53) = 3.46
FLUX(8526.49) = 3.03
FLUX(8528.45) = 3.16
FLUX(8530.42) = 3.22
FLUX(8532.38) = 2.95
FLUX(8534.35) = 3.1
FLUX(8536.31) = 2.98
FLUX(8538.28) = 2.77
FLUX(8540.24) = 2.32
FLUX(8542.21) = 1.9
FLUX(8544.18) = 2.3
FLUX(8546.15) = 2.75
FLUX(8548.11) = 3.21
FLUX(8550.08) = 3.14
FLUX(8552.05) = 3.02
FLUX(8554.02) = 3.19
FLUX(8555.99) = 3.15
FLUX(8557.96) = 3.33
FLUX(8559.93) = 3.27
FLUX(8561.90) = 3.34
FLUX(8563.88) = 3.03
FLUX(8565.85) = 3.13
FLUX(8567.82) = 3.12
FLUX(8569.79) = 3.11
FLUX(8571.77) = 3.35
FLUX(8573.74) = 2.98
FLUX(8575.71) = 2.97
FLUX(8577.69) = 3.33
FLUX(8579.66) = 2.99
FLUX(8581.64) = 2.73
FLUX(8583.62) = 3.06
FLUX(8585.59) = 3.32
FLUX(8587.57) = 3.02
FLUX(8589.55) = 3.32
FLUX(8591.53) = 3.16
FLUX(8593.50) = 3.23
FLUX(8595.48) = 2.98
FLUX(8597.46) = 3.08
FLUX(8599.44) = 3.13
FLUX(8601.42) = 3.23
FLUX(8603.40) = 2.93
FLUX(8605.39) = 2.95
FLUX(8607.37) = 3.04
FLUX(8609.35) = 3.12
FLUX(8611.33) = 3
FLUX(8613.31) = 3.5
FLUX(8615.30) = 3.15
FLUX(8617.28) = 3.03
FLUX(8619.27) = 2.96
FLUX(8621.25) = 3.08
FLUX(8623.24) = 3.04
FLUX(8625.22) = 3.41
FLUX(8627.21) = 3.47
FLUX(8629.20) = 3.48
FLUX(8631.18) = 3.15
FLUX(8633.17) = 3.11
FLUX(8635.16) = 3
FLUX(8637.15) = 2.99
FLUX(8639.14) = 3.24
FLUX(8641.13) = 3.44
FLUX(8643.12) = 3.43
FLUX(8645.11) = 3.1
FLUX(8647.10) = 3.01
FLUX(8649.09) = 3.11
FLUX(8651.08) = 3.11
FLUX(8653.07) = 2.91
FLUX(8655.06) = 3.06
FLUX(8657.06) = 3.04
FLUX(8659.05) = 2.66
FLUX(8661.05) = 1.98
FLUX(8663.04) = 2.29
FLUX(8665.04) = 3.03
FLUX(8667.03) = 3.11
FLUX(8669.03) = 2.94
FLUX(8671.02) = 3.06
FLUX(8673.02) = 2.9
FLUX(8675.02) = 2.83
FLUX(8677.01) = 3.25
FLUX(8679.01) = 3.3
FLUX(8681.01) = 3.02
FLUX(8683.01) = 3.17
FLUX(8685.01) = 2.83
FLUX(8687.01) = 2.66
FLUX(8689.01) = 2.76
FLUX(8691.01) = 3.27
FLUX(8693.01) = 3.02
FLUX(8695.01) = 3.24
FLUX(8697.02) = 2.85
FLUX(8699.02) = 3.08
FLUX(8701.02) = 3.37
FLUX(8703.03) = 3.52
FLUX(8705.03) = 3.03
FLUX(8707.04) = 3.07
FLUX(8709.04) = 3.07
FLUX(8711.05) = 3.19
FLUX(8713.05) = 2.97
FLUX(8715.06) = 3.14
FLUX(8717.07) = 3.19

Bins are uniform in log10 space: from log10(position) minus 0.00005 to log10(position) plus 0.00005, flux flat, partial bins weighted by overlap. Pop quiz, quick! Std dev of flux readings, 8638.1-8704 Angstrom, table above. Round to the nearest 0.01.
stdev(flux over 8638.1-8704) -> 0.31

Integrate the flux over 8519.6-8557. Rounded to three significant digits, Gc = 108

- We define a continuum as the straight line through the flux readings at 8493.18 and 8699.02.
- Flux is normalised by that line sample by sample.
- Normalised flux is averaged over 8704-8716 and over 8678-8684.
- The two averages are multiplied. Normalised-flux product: 1.03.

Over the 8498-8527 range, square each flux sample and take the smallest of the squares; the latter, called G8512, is 5.0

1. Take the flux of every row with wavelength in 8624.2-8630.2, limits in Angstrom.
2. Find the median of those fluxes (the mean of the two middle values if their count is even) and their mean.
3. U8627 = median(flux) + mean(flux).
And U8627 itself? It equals 6.92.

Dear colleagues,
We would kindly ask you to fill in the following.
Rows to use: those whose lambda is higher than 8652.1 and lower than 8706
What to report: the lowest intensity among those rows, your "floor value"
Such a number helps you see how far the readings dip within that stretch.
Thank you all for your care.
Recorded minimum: 1.98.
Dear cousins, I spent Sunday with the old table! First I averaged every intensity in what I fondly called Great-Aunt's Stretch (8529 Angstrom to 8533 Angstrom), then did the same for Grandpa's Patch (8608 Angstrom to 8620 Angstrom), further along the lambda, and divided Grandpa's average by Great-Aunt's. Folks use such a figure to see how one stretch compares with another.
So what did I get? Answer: 1.01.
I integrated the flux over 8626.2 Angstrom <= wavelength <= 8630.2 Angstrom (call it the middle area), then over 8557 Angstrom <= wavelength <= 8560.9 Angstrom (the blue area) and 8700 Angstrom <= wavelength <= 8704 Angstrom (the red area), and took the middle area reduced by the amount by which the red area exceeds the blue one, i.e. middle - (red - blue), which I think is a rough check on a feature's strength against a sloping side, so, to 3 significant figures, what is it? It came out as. 13.0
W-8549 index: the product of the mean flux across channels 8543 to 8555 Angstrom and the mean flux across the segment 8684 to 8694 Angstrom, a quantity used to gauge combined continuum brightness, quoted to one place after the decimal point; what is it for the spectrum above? 8.5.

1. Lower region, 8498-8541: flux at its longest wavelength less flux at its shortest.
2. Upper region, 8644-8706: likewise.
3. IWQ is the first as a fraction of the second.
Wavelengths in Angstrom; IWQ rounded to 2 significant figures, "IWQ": 3.7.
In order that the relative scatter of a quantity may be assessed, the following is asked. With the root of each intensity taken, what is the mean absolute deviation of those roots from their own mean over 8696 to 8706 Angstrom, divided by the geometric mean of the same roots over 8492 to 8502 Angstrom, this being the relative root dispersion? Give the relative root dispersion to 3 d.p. 0.037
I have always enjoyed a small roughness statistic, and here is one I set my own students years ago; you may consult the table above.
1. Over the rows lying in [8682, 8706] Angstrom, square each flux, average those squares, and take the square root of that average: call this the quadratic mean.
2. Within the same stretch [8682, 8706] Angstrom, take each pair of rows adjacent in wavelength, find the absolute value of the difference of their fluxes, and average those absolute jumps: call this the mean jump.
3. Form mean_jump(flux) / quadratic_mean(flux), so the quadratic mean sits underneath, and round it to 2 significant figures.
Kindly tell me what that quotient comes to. 0.093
